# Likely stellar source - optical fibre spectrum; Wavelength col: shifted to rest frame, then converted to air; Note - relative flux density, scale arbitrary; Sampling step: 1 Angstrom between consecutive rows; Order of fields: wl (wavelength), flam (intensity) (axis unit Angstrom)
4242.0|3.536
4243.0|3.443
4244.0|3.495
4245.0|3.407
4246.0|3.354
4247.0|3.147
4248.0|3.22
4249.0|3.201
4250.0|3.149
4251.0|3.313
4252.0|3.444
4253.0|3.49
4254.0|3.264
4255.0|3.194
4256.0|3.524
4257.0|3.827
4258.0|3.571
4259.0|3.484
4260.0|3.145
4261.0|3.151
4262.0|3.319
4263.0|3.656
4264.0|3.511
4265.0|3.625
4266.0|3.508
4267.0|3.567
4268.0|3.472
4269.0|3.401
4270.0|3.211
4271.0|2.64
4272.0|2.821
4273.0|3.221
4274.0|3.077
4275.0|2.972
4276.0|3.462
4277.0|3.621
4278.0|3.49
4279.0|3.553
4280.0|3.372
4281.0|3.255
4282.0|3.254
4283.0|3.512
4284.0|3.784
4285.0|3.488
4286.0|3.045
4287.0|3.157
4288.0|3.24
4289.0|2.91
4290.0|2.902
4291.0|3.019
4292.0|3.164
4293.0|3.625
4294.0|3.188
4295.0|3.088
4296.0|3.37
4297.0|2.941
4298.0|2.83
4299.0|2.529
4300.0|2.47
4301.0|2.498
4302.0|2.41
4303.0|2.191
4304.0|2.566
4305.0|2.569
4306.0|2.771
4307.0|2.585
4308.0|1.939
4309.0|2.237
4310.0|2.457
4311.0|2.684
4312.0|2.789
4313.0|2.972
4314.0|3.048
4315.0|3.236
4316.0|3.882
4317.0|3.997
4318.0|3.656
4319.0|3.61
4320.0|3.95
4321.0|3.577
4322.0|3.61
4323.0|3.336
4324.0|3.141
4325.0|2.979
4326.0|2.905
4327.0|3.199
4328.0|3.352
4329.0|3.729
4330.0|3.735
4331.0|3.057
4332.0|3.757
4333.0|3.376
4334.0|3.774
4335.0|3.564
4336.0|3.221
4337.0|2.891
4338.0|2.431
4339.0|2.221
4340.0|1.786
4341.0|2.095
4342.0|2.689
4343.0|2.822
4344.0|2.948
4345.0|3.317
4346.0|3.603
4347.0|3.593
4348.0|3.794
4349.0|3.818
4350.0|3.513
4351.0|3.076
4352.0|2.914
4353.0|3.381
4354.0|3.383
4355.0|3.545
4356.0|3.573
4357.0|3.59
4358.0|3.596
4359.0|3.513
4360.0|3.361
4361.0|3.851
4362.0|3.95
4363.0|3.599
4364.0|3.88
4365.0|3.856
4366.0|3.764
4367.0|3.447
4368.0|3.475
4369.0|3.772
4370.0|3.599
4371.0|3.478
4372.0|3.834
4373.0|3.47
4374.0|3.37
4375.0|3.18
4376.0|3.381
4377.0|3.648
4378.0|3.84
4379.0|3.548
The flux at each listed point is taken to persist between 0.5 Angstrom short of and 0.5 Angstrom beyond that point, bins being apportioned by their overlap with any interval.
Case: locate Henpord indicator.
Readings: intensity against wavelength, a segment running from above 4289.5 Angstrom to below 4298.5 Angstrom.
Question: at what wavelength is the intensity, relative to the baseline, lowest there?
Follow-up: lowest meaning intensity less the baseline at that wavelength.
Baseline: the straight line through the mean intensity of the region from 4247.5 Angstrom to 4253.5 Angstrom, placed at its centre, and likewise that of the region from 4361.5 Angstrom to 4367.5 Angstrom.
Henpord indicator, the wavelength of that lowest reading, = 4298.0 Angstrom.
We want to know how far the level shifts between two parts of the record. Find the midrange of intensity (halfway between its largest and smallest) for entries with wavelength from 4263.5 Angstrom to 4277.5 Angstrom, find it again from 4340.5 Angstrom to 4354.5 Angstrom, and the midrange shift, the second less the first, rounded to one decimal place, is -0.2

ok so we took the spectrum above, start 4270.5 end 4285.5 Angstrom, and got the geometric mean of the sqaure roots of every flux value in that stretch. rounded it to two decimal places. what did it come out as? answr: 1.81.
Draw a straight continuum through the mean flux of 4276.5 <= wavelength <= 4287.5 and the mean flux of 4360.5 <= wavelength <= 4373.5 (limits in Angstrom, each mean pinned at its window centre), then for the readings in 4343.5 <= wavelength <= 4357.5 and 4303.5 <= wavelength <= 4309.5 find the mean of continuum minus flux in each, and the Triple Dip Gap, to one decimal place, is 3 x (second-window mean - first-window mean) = 2.5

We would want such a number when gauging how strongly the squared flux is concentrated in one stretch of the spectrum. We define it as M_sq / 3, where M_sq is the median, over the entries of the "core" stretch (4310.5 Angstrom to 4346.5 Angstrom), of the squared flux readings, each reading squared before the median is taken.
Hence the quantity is 3.5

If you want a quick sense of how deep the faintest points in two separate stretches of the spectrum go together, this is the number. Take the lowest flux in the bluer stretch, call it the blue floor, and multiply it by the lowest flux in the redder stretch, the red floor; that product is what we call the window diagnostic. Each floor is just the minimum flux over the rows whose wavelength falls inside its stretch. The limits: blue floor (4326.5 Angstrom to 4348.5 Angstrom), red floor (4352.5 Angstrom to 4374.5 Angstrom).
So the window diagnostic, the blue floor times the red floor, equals 6.0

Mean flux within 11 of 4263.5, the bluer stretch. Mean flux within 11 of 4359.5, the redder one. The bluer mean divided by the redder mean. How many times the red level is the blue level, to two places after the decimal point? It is 0.94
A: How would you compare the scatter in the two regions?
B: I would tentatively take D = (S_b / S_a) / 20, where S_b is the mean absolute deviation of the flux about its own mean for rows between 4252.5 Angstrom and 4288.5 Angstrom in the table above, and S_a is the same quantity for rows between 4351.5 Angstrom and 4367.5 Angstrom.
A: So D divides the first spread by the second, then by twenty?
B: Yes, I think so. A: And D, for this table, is 0.056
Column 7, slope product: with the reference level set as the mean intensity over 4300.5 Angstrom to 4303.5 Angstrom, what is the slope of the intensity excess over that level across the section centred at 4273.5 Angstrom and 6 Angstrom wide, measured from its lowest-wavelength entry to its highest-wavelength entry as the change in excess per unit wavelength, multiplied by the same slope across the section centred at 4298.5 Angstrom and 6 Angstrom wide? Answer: -0.029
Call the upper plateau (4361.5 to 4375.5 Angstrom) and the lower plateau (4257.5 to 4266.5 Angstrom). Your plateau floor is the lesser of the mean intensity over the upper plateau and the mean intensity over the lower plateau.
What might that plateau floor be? 3.44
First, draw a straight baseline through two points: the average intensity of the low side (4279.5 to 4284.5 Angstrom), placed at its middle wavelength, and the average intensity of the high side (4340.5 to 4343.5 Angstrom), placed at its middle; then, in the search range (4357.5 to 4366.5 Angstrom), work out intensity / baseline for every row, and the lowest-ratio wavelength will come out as 4360.0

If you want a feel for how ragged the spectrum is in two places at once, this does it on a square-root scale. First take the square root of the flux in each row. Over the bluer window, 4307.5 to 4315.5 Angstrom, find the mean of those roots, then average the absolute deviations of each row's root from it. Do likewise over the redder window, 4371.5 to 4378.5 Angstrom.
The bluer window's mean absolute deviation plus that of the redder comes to 0.16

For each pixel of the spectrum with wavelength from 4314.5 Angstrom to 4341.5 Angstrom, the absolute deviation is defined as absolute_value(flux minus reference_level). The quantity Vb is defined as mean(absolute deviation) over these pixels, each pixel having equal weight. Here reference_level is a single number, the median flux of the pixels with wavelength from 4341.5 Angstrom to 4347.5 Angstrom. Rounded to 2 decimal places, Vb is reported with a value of 0.48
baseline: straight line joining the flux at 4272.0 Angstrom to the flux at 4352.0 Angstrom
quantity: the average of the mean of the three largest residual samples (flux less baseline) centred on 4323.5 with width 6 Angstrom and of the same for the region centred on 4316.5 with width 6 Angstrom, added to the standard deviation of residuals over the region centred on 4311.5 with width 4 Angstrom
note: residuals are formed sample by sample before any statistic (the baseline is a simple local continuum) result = 1.0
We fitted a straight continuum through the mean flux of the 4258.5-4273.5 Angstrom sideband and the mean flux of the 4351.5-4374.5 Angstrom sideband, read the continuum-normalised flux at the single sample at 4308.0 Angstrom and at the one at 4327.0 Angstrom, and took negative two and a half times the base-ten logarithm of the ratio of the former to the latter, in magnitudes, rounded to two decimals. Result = 0.53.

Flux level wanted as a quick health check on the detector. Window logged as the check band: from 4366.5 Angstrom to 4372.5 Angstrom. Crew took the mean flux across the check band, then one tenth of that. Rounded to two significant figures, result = 0.36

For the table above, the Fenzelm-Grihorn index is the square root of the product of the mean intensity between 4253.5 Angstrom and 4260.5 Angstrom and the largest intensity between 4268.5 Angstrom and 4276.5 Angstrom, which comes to 3.45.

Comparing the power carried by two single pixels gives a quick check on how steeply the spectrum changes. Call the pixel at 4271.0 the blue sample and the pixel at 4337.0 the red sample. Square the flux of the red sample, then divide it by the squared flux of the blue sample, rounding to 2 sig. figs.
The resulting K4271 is 1.2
